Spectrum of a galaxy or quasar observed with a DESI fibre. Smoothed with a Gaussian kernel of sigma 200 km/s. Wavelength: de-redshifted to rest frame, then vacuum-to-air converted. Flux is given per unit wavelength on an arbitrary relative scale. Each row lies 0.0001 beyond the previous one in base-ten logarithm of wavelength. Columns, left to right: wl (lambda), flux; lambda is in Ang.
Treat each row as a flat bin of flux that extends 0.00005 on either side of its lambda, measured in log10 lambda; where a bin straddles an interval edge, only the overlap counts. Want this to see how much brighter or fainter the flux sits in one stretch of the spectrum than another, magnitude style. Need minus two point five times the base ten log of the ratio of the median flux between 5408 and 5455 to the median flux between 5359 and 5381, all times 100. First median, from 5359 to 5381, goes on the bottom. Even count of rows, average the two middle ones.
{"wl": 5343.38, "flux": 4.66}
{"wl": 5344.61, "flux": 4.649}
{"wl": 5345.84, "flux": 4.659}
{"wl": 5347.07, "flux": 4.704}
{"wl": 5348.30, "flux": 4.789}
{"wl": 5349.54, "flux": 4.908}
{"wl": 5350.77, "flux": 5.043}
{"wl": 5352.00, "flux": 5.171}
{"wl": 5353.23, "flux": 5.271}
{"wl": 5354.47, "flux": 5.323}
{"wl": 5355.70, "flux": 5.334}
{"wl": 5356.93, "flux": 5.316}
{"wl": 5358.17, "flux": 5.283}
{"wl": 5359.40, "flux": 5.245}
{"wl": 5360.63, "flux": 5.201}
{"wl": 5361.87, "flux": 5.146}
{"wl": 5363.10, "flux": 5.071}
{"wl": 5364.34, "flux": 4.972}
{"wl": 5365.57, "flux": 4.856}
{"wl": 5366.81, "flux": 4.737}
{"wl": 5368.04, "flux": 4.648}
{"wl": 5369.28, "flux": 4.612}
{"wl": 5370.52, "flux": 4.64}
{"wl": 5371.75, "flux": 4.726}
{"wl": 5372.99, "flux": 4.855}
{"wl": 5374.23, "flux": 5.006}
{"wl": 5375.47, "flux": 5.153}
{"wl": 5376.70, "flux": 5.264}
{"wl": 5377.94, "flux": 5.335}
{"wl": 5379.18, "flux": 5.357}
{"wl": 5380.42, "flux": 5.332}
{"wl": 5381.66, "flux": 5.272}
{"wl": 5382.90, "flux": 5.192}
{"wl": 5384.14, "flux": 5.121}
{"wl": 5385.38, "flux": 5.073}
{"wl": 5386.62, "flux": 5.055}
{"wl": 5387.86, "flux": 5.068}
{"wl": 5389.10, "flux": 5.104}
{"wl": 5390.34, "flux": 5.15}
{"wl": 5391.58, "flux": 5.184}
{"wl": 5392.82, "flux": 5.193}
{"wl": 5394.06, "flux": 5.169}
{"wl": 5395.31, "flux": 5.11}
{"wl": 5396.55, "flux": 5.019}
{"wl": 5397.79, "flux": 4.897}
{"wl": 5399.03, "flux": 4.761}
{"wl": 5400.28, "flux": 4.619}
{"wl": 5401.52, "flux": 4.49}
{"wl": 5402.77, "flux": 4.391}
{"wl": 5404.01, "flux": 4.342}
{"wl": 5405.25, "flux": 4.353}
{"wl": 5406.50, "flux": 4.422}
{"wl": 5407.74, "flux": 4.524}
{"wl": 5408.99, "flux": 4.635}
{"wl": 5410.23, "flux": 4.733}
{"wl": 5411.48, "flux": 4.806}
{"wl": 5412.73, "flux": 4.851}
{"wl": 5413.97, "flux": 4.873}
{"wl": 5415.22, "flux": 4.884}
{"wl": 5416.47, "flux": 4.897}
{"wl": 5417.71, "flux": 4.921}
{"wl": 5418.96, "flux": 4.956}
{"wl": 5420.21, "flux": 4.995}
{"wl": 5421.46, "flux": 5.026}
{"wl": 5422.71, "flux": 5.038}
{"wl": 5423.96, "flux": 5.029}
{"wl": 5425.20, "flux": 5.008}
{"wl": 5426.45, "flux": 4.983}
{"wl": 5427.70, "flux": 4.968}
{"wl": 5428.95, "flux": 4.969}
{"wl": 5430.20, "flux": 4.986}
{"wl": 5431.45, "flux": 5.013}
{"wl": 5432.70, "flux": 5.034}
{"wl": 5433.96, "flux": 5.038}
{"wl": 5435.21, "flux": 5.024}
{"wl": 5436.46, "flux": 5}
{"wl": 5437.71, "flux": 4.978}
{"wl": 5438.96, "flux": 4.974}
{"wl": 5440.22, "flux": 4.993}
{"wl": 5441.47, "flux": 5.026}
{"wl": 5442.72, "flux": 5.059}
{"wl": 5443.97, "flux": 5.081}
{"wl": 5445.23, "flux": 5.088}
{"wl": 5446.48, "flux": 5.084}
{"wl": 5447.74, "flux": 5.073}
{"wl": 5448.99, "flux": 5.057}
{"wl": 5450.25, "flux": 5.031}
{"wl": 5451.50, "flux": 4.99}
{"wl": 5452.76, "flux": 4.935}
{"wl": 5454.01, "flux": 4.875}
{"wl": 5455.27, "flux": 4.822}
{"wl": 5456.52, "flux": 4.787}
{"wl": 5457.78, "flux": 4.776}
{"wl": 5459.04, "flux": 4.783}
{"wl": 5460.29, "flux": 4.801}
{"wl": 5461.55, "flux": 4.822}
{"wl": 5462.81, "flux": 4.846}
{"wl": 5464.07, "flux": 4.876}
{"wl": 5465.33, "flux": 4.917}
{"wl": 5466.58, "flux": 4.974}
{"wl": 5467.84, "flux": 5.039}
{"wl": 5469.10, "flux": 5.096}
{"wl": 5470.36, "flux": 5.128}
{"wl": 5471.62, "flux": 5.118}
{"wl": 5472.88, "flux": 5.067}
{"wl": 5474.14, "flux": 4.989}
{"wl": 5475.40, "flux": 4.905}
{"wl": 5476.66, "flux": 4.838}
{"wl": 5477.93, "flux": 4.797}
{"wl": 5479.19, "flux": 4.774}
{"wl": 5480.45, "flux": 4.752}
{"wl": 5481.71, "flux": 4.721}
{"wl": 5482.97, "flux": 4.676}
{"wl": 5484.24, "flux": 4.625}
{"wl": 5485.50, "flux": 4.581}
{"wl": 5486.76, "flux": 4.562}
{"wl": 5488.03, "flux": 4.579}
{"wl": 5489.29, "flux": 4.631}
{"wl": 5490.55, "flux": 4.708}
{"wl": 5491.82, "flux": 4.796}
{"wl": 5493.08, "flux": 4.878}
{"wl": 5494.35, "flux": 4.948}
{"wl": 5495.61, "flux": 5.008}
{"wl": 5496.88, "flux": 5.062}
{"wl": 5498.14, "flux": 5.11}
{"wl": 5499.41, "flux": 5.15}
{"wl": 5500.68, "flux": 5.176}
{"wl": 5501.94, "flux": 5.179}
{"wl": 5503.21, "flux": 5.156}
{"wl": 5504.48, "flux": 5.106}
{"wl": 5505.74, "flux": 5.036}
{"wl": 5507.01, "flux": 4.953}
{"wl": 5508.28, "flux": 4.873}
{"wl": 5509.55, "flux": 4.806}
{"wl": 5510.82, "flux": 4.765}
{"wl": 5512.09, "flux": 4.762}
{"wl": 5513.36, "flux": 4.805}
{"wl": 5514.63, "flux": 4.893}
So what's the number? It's 1.0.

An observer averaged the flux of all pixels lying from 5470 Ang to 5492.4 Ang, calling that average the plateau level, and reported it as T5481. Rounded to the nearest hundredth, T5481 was 4.79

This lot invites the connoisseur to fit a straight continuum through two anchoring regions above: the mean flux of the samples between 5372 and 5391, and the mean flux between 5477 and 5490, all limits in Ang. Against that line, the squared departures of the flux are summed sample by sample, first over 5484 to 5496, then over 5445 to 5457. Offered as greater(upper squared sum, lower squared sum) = 0.4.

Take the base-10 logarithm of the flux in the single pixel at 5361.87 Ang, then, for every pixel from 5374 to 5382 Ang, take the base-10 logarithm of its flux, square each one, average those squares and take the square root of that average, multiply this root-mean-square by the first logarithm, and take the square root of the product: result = 0.716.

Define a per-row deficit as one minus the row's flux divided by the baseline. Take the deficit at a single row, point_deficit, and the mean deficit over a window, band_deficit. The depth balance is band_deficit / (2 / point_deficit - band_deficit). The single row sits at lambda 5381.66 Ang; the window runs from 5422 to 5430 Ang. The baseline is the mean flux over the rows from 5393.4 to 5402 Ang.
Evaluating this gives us 0.0011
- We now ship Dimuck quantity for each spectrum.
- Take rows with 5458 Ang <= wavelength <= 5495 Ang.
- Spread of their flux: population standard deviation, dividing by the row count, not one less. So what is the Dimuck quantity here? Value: 0.16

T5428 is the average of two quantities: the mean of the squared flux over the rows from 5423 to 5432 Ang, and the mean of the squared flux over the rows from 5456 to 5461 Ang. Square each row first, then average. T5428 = 23.9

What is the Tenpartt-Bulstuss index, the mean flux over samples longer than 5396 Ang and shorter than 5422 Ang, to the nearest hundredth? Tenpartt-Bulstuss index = 4.73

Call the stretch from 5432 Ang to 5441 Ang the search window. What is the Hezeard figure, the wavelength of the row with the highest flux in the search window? 5433.96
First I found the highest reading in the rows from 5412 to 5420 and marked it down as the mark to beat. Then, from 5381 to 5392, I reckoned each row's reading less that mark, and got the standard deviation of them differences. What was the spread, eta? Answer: 0.07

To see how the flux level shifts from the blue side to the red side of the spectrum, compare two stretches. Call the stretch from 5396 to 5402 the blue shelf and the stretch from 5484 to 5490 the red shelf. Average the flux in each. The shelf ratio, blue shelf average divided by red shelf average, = 1.035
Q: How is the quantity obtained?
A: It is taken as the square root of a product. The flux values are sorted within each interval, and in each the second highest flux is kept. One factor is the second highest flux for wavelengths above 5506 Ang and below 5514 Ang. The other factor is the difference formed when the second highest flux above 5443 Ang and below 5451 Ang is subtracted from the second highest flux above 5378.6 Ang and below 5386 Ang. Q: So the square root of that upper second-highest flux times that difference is 1.1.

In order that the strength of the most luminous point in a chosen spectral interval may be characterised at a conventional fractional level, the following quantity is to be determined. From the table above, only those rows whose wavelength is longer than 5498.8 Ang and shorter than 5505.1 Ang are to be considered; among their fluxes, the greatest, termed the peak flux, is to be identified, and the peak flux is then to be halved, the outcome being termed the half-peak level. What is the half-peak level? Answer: 2.59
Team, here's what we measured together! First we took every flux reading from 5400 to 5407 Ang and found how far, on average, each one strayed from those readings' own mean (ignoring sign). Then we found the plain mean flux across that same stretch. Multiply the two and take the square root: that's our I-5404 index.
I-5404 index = 0.6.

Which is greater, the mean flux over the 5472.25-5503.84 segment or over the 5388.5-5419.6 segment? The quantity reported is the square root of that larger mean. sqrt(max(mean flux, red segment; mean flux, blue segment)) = 2.206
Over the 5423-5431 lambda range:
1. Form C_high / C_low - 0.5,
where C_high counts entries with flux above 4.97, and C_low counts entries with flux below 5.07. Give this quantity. 0.17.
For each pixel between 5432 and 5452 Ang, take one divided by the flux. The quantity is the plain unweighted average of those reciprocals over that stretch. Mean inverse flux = 0.199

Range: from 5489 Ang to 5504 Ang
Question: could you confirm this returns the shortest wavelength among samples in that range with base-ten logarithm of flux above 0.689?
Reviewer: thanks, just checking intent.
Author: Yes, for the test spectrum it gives 5494.35 Ang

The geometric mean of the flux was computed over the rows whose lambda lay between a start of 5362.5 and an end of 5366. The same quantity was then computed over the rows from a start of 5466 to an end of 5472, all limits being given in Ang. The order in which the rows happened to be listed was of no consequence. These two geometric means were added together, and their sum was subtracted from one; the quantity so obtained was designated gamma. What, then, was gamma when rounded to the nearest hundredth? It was -9.04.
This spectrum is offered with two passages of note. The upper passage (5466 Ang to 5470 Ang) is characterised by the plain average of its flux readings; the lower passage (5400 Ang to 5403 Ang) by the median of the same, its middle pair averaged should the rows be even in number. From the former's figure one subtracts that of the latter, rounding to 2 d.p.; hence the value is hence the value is 0.55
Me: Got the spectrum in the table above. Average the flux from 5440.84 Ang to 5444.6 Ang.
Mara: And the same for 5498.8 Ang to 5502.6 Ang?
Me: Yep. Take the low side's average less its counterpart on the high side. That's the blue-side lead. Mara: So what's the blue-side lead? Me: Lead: -0.11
